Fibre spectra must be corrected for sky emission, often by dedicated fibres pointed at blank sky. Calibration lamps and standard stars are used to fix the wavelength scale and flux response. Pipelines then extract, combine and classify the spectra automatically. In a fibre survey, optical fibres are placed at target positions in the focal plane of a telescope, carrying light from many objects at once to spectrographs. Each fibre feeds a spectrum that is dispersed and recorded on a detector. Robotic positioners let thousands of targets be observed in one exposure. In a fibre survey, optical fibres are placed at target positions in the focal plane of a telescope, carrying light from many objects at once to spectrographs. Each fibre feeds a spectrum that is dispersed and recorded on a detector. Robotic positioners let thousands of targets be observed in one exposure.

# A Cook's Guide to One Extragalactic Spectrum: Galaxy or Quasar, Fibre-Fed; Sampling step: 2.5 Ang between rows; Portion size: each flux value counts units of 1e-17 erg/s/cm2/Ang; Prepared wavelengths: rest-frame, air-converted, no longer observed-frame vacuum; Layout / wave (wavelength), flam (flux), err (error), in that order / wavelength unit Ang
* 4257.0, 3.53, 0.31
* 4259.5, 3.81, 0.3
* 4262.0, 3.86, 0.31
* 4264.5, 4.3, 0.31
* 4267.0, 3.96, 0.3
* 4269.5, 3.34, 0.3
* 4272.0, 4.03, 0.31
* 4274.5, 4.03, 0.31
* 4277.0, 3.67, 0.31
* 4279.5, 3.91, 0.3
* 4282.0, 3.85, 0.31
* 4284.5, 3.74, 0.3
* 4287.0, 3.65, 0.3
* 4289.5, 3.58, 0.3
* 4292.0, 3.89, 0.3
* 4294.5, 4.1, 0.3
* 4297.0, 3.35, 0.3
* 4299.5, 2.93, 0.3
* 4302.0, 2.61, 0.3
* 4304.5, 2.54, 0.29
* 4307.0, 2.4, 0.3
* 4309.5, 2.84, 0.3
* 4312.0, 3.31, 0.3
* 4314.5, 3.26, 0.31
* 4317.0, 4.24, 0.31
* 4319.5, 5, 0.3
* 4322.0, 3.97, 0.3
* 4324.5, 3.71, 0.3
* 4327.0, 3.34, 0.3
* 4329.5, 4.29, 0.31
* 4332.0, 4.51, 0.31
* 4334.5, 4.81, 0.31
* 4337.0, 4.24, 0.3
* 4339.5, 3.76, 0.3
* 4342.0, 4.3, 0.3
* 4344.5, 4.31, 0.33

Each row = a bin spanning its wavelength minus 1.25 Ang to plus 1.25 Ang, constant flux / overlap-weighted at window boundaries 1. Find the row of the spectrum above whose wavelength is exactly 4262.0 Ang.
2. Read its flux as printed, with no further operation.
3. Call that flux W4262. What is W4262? 3.86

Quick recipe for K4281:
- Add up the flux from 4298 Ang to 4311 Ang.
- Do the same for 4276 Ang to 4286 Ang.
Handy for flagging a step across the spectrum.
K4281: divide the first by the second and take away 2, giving -1.1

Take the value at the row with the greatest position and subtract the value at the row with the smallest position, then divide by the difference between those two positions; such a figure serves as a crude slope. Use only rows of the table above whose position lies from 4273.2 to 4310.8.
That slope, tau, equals -0.03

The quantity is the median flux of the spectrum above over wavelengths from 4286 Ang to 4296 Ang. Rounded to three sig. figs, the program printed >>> 3.77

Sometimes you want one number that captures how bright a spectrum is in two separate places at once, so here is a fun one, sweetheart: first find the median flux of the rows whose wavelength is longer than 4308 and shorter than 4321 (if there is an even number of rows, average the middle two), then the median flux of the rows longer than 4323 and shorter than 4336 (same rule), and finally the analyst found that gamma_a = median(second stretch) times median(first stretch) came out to 14.2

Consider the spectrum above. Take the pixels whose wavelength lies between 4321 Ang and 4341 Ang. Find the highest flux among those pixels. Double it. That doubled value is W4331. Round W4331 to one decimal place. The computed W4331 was 9.6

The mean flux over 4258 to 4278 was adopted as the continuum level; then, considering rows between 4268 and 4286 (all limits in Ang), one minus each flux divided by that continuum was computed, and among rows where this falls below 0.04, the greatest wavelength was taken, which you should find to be 4284.5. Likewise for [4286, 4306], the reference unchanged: 4294.5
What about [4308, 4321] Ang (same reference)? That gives 4319.5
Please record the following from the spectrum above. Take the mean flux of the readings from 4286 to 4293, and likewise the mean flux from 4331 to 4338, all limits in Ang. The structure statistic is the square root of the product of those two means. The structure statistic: 4.1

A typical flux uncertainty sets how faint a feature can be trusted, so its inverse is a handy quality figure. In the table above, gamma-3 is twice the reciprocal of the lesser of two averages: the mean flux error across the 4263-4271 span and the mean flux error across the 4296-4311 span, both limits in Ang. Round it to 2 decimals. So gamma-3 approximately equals 6.70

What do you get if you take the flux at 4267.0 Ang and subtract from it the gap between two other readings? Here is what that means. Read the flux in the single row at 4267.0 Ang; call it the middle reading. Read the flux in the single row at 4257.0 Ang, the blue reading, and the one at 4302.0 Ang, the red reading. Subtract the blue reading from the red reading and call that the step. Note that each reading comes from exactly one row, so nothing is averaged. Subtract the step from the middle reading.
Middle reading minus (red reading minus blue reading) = 4.9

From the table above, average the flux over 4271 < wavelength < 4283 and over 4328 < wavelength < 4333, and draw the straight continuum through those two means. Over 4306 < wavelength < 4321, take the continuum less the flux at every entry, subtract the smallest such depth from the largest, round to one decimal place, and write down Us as 2.5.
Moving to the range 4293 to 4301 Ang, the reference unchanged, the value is 1.2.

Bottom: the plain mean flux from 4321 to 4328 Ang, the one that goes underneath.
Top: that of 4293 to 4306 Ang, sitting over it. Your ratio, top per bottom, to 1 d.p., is 0.8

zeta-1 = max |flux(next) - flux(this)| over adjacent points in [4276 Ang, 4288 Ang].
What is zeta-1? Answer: 0.24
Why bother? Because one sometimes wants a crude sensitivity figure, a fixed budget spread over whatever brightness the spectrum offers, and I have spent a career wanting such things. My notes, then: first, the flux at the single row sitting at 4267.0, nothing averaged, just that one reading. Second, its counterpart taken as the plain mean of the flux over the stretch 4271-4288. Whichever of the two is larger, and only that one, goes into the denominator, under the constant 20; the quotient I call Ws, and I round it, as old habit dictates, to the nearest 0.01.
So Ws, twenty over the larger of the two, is 5.05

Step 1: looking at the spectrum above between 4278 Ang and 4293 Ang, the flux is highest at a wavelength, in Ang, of 4279.5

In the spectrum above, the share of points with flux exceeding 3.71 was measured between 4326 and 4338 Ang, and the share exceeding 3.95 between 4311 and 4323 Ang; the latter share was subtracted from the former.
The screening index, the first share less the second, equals 0.2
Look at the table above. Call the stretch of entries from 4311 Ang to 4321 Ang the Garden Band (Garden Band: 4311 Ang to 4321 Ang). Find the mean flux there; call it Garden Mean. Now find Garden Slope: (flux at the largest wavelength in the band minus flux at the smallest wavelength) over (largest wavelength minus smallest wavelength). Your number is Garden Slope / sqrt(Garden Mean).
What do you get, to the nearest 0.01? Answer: 0.11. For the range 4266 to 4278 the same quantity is -0.01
